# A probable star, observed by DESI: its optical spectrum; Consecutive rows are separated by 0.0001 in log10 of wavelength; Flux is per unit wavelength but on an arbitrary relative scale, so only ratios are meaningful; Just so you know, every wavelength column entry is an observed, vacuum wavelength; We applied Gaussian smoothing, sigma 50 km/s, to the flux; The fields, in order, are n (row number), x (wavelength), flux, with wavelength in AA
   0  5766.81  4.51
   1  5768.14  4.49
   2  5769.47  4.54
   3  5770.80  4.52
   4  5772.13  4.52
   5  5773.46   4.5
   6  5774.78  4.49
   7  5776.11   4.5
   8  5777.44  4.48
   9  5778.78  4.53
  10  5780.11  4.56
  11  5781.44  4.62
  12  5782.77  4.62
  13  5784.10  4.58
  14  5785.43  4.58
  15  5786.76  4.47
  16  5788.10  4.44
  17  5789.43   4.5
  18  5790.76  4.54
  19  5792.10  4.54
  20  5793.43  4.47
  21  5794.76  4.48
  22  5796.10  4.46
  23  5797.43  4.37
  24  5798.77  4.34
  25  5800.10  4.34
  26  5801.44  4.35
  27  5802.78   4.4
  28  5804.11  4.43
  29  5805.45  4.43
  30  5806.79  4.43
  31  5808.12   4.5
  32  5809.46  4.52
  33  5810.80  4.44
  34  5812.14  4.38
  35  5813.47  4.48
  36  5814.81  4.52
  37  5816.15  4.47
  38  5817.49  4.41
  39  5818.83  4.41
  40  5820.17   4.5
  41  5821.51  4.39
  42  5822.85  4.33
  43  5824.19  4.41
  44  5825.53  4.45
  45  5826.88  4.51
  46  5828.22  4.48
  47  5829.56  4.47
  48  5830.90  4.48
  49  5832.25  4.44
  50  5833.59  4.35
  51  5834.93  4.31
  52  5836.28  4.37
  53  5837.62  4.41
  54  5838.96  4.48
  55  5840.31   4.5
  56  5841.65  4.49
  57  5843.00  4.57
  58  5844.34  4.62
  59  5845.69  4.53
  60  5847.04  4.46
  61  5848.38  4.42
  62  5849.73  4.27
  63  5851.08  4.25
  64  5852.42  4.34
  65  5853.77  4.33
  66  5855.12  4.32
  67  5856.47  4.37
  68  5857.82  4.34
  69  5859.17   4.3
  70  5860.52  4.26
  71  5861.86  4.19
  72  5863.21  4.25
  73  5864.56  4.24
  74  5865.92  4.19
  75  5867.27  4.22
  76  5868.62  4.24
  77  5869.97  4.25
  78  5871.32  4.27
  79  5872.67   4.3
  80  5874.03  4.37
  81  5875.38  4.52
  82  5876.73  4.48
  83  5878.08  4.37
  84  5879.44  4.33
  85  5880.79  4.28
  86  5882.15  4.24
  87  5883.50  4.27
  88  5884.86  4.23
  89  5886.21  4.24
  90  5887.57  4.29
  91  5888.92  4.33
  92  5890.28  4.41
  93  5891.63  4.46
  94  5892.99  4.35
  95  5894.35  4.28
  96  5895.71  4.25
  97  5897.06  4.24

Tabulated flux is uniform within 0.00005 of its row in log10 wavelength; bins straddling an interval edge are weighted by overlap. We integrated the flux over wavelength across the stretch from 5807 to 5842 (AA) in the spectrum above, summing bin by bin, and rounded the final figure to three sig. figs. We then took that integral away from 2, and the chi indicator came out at -153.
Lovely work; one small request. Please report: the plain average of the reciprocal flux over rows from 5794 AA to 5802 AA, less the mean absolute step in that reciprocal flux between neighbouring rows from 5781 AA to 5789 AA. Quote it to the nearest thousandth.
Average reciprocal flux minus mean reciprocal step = 0.226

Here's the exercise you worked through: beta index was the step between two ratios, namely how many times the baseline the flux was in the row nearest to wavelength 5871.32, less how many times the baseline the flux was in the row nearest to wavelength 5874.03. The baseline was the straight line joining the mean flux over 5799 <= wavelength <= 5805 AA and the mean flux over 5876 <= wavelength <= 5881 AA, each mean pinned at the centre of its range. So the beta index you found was -0.02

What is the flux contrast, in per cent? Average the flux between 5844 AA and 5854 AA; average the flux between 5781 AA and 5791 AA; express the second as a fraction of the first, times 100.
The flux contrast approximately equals 103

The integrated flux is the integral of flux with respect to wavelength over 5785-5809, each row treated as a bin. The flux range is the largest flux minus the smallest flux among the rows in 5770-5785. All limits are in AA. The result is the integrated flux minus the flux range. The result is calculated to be 107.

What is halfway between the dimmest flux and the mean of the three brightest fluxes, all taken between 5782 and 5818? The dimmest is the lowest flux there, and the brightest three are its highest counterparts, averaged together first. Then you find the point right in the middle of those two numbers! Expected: 4.47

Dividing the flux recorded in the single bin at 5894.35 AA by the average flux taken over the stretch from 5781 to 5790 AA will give 0.94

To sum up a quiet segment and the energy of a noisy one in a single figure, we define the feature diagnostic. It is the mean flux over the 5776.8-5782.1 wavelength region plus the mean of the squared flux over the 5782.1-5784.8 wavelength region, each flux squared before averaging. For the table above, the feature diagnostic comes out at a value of 25.7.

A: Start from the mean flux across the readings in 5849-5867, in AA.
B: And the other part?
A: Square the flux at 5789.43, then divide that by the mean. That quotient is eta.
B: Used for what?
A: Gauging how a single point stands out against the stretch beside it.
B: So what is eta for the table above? 4.73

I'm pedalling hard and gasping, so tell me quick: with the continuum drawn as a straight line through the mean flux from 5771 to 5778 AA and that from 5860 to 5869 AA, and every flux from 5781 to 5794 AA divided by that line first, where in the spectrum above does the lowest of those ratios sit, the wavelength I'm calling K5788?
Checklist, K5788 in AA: 5788.10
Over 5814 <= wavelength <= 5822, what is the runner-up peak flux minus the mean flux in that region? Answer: 0.050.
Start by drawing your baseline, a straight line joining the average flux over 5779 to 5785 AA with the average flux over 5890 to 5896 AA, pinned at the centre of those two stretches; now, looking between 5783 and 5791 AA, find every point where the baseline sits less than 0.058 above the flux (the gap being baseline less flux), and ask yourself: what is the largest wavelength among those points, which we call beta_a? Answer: 5790.76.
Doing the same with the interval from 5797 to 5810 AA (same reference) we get 5809.46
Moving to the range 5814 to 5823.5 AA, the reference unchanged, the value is 5820.17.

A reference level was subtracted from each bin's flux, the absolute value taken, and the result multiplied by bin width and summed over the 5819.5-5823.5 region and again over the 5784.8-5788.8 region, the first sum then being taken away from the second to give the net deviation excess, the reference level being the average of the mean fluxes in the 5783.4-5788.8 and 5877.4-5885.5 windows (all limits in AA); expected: 0.13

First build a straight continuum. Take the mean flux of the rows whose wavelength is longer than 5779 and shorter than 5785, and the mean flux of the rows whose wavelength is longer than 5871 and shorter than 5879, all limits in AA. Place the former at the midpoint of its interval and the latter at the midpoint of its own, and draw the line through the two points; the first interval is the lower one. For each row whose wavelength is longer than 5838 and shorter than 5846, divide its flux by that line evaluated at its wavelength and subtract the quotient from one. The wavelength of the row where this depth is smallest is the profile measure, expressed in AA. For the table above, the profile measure 5844.34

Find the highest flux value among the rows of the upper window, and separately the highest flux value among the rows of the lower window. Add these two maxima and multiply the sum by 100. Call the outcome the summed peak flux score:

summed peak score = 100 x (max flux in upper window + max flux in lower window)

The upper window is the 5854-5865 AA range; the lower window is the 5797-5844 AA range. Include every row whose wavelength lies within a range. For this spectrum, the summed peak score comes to 894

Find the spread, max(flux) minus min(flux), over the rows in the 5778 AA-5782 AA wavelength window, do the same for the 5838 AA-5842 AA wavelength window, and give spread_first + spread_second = 0.11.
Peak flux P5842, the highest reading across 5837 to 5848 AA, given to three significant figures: 4.62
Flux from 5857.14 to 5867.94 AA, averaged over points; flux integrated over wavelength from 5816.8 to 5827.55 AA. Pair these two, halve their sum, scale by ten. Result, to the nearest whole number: 259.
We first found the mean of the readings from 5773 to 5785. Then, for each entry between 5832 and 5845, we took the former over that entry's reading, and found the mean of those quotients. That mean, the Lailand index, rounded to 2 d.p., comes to 1.02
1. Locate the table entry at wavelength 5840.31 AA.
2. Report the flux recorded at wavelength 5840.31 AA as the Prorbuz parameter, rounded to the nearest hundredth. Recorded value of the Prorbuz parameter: 4.50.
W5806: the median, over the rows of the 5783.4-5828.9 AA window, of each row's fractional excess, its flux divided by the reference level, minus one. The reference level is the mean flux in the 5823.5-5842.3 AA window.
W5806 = 0.004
